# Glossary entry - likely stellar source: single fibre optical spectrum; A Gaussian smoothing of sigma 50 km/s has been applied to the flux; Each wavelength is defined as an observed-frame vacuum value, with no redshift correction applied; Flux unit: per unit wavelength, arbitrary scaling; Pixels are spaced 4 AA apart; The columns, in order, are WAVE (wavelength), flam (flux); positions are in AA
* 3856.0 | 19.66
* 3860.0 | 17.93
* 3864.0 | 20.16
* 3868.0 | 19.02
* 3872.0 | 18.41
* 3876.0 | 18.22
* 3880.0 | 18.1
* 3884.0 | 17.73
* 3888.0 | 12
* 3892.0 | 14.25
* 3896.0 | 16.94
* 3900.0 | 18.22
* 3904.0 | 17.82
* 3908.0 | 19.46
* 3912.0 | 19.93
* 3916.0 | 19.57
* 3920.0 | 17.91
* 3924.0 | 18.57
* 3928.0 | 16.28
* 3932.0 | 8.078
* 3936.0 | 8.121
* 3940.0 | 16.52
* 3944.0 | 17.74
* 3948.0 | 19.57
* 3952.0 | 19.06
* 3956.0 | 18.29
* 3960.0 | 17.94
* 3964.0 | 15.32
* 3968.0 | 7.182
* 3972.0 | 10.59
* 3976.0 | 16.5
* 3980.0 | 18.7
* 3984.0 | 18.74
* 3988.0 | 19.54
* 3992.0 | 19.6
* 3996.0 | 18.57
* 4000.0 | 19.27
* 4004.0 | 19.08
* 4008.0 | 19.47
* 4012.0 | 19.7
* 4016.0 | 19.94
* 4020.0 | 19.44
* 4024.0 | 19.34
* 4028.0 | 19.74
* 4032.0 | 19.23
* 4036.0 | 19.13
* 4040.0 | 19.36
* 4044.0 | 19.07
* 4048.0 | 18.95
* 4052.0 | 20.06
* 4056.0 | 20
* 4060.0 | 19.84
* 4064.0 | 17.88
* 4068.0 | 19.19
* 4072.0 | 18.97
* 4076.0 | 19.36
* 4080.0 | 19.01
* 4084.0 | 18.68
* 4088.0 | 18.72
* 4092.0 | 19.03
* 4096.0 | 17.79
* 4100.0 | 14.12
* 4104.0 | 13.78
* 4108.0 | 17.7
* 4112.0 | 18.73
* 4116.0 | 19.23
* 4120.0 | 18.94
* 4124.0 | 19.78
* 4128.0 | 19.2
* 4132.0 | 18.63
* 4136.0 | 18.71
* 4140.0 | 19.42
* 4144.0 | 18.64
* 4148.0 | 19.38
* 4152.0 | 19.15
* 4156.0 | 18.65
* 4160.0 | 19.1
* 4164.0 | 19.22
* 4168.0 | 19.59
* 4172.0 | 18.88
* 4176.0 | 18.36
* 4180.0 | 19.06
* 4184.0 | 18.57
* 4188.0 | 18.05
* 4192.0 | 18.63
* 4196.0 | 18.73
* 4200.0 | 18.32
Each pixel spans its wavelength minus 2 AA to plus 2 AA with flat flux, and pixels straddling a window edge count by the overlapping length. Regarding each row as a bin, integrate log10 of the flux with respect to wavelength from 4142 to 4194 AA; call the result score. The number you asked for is 66.3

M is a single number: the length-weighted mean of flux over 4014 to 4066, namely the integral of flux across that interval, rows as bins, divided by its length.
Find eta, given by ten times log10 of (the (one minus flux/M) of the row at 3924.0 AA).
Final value -14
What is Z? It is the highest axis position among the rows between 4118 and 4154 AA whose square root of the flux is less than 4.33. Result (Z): 4144.0 AA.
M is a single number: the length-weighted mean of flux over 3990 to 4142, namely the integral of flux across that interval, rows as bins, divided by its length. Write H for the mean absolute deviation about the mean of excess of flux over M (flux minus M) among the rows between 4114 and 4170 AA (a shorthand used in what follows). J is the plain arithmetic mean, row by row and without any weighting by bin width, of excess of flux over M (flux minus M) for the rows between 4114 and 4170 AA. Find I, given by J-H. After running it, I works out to 0.0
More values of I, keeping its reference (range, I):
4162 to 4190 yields -0.5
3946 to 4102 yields -2.0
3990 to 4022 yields 0.2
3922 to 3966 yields -5.9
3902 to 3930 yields -1.4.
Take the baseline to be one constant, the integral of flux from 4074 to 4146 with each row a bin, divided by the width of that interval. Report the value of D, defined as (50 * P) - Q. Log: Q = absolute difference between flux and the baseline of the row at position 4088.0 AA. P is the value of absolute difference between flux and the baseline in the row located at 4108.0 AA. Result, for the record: 30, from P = 0.6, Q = 0.4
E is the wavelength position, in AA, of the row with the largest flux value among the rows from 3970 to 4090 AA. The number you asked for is 4052.0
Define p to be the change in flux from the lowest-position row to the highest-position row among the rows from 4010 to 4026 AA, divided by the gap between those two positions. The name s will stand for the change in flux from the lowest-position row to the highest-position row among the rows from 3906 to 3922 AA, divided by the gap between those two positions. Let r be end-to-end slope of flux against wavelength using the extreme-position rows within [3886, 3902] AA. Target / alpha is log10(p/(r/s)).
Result -2.1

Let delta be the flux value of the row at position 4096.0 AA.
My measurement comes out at 17.79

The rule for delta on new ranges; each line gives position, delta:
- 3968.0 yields 7.182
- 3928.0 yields 16.28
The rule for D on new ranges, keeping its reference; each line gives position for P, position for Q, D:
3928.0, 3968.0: 90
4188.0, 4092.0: 12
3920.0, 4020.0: 19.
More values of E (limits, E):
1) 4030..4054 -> 4052.0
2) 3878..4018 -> 4016.0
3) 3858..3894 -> 3864.0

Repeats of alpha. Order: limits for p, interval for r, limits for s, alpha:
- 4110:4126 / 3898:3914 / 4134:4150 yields -1.5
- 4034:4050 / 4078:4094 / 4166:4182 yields -0.4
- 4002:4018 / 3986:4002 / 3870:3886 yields -0.7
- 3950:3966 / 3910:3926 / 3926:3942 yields -1.3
